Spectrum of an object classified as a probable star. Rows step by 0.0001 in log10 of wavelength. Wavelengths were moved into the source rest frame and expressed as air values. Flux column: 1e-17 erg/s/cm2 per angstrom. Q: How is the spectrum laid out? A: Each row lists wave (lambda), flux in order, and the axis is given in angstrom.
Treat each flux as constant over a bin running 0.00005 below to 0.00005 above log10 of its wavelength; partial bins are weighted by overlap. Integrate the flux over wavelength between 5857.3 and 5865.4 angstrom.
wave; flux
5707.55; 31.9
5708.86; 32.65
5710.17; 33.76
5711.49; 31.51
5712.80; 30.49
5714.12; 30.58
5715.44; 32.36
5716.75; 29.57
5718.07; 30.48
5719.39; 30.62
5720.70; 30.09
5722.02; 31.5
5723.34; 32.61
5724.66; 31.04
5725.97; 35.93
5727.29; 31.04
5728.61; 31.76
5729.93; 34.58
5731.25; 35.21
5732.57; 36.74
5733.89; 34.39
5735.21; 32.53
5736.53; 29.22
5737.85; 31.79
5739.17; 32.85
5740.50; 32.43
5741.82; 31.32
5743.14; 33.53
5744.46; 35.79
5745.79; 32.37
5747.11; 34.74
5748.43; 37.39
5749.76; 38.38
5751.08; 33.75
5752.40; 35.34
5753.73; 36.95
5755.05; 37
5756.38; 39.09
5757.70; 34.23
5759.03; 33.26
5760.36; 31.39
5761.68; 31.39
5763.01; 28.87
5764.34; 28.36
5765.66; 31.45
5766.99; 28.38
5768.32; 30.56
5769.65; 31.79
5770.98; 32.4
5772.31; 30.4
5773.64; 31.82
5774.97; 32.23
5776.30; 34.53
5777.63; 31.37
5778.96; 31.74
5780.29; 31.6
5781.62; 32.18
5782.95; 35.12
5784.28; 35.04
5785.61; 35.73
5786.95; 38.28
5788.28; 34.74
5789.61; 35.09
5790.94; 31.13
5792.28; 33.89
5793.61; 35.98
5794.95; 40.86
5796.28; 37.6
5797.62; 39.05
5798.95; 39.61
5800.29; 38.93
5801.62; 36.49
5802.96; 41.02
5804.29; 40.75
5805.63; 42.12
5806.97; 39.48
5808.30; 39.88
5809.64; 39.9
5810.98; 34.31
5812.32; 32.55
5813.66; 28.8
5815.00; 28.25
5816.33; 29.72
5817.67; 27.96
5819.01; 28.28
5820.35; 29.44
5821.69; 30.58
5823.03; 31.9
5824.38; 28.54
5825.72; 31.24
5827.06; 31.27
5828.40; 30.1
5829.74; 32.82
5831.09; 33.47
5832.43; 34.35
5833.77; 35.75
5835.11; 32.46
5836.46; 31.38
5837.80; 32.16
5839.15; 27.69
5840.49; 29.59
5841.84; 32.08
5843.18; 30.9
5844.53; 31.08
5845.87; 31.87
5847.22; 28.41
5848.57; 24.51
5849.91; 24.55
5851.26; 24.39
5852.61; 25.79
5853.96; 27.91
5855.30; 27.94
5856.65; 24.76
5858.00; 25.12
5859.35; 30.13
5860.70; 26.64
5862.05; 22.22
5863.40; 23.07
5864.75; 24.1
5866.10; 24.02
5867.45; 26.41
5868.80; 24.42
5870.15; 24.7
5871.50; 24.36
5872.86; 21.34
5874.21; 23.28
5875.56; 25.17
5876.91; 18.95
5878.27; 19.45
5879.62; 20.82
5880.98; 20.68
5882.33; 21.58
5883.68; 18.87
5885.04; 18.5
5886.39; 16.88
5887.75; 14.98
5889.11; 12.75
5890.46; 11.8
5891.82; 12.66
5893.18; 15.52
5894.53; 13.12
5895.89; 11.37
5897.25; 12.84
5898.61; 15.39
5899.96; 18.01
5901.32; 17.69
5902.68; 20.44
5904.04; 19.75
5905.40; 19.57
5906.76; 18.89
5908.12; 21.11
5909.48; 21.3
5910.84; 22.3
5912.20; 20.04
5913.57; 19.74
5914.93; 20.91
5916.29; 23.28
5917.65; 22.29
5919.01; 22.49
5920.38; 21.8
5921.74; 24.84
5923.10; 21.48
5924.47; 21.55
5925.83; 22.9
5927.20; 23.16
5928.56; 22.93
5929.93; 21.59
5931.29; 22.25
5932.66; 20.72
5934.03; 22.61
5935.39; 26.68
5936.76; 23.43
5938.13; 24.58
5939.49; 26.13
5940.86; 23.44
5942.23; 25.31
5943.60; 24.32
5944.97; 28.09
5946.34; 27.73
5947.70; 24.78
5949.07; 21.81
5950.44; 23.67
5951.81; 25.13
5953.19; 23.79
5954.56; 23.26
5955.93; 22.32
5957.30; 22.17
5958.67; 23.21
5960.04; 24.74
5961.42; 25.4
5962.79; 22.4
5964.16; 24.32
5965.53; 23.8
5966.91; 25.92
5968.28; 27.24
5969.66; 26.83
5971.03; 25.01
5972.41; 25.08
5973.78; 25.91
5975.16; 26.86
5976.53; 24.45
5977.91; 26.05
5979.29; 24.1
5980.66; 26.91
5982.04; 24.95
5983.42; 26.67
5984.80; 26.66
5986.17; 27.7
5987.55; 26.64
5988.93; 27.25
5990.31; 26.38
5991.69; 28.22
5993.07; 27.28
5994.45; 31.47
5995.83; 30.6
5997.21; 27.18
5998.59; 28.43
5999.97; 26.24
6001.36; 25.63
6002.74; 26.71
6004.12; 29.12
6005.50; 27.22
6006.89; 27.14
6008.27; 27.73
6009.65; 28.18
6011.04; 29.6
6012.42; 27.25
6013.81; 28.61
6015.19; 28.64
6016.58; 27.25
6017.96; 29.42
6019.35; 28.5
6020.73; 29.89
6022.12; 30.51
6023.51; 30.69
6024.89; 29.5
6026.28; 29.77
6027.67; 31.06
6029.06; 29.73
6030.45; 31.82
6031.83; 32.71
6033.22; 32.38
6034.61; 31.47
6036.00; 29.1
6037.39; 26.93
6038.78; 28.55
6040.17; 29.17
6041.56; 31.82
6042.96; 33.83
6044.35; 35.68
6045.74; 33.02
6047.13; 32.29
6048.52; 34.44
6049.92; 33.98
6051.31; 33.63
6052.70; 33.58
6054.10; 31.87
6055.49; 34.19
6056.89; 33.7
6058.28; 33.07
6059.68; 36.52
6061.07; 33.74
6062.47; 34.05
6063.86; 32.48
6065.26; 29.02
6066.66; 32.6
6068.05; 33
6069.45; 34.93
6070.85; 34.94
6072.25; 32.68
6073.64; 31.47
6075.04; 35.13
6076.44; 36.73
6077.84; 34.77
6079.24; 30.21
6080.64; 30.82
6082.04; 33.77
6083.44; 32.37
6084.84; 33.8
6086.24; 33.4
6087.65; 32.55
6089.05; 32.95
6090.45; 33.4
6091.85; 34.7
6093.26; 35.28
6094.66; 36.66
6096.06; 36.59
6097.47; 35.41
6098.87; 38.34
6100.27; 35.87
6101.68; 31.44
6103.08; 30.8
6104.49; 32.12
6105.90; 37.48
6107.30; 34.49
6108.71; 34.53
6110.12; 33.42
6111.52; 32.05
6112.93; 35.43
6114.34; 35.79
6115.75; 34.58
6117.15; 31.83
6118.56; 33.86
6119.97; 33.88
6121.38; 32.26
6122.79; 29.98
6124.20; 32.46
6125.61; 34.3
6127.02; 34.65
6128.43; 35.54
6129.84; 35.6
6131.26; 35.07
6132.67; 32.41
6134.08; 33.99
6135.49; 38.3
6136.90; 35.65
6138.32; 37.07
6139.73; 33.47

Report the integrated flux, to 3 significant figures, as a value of 204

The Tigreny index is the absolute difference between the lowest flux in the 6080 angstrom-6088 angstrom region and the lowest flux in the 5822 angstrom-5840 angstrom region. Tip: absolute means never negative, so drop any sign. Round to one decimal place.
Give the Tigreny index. 3.1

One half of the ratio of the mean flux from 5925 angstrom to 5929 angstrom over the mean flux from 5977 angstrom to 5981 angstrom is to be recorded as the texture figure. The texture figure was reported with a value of 0.45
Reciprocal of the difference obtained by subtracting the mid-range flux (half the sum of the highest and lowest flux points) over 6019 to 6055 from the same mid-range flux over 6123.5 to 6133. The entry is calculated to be 0.37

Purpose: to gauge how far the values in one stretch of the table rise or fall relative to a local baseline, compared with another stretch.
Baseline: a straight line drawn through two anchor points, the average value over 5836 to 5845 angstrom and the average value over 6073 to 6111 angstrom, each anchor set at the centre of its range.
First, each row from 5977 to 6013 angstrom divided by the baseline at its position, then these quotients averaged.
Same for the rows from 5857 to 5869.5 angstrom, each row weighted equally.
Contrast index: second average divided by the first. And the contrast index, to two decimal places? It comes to 0.97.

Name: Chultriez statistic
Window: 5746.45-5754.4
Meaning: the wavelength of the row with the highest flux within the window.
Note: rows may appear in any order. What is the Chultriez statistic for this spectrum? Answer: 5749.76 angstrom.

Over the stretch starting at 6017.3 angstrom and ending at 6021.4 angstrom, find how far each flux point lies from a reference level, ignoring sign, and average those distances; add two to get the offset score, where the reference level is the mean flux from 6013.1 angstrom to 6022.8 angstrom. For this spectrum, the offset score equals 2.6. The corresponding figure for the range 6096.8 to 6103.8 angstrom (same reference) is 7.4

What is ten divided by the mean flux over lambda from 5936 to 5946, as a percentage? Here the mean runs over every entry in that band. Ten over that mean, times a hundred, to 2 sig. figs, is 40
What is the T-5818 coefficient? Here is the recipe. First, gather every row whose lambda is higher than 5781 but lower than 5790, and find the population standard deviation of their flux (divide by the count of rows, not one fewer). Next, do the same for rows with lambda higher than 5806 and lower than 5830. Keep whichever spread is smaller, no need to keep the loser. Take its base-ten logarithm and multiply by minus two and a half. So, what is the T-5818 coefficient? -0.55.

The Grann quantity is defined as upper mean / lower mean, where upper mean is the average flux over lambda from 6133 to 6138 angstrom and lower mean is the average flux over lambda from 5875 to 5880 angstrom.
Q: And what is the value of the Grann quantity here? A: 1.7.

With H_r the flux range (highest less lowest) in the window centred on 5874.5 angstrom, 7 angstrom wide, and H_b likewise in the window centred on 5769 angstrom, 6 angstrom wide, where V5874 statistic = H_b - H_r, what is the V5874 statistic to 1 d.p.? -2.2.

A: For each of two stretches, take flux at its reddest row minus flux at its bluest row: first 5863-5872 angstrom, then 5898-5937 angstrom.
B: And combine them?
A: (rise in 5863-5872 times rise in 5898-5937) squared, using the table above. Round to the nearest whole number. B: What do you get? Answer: 108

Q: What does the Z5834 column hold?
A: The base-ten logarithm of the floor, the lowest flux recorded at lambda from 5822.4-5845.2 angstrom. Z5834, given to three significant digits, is 1.44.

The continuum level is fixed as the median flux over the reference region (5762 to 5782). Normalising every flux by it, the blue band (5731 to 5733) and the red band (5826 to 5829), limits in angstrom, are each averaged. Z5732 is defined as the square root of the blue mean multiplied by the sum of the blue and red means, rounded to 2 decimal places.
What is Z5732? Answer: 1.55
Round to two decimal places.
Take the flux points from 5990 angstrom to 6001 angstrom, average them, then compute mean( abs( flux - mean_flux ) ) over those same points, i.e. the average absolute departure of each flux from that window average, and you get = 1.46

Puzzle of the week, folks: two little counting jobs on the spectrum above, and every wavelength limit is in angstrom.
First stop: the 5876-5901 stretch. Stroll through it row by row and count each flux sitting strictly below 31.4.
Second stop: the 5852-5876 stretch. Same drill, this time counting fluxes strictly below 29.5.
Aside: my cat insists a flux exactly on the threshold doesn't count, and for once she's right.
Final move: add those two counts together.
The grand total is 35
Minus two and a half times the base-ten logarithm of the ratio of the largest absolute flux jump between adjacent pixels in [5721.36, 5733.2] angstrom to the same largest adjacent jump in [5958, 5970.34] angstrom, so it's -0.5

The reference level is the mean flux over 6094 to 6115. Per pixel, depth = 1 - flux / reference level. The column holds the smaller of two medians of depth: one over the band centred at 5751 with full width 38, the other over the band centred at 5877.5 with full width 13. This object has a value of 0.053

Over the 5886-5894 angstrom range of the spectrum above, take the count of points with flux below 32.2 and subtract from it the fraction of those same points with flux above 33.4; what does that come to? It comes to 6.0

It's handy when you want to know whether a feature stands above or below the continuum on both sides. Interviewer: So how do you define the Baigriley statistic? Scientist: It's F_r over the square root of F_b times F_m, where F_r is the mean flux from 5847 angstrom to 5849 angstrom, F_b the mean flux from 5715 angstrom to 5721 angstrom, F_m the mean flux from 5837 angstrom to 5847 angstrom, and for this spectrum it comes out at 0.86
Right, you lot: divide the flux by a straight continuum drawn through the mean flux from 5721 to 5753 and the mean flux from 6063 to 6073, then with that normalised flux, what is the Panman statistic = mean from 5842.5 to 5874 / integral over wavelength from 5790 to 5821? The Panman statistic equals 0.024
